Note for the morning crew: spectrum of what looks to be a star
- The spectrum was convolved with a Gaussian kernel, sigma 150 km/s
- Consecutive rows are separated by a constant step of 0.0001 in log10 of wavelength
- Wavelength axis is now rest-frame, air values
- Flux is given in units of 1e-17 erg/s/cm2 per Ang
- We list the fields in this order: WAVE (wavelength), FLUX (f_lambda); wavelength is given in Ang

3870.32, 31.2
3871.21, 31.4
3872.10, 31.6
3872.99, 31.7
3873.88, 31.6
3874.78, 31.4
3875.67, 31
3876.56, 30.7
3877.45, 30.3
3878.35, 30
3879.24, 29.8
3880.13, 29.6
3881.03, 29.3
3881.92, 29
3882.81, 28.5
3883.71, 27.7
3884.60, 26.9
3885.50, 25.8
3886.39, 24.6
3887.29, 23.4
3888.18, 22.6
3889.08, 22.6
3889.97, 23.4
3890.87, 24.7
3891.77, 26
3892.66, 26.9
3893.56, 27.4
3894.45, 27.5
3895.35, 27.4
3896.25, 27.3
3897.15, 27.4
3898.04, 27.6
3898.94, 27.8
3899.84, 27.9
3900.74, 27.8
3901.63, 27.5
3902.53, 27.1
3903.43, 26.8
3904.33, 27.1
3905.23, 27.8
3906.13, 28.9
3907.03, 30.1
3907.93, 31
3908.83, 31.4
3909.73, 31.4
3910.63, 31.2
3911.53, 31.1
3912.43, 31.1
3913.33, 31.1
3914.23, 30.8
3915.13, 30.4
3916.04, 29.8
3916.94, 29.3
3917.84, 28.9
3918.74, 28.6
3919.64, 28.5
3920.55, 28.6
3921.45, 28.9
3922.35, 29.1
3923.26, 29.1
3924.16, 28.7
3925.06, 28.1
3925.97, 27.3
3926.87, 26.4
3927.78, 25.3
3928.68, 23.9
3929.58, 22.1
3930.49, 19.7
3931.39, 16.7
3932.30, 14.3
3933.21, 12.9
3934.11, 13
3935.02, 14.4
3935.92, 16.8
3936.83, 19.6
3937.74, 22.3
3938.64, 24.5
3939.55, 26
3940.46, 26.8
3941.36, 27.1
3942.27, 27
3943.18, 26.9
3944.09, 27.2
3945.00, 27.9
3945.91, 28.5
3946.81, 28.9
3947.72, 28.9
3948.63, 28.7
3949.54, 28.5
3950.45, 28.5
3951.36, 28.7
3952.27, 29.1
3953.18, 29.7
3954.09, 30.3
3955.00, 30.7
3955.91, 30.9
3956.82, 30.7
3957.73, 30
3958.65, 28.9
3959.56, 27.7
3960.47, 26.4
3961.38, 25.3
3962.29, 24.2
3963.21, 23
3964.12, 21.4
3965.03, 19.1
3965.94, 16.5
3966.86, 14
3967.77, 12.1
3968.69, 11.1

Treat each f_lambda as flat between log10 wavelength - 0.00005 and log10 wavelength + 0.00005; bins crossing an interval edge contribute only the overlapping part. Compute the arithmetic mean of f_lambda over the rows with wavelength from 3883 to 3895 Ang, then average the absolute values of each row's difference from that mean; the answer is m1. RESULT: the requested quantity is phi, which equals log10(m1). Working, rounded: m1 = 1.7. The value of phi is 0.22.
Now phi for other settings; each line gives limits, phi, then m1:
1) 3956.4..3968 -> 0.69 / 4.9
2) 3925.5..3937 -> 0.64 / 4.4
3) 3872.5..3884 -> -0.01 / 1.0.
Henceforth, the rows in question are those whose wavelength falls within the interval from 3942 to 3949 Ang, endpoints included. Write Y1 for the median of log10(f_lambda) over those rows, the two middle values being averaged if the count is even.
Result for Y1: 1.45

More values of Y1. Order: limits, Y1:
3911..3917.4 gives 1.49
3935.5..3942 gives 1.39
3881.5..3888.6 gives 1.42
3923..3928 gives 1.44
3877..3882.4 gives 1.47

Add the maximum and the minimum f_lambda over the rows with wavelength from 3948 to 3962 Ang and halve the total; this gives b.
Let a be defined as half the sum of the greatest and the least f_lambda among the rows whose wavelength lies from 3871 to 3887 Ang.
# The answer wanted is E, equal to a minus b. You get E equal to 0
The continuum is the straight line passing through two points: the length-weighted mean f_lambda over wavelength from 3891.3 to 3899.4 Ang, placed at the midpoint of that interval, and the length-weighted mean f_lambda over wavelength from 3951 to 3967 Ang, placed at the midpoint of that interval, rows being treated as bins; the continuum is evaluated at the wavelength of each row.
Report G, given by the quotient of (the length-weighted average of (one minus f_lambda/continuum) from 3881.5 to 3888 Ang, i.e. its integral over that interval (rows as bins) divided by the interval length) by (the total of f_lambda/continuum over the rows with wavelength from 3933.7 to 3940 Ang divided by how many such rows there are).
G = 0.05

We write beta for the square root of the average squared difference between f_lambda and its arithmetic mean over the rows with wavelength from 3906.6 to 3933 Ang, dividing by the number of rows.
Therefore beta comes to 4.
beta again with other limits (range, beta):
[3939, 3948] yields 1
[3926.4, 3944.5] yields 5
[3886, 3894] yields 2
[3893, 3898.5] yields 0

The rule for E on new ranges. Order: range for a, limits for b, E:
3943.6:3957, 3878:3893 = 3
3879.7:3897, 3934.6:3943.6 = 5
